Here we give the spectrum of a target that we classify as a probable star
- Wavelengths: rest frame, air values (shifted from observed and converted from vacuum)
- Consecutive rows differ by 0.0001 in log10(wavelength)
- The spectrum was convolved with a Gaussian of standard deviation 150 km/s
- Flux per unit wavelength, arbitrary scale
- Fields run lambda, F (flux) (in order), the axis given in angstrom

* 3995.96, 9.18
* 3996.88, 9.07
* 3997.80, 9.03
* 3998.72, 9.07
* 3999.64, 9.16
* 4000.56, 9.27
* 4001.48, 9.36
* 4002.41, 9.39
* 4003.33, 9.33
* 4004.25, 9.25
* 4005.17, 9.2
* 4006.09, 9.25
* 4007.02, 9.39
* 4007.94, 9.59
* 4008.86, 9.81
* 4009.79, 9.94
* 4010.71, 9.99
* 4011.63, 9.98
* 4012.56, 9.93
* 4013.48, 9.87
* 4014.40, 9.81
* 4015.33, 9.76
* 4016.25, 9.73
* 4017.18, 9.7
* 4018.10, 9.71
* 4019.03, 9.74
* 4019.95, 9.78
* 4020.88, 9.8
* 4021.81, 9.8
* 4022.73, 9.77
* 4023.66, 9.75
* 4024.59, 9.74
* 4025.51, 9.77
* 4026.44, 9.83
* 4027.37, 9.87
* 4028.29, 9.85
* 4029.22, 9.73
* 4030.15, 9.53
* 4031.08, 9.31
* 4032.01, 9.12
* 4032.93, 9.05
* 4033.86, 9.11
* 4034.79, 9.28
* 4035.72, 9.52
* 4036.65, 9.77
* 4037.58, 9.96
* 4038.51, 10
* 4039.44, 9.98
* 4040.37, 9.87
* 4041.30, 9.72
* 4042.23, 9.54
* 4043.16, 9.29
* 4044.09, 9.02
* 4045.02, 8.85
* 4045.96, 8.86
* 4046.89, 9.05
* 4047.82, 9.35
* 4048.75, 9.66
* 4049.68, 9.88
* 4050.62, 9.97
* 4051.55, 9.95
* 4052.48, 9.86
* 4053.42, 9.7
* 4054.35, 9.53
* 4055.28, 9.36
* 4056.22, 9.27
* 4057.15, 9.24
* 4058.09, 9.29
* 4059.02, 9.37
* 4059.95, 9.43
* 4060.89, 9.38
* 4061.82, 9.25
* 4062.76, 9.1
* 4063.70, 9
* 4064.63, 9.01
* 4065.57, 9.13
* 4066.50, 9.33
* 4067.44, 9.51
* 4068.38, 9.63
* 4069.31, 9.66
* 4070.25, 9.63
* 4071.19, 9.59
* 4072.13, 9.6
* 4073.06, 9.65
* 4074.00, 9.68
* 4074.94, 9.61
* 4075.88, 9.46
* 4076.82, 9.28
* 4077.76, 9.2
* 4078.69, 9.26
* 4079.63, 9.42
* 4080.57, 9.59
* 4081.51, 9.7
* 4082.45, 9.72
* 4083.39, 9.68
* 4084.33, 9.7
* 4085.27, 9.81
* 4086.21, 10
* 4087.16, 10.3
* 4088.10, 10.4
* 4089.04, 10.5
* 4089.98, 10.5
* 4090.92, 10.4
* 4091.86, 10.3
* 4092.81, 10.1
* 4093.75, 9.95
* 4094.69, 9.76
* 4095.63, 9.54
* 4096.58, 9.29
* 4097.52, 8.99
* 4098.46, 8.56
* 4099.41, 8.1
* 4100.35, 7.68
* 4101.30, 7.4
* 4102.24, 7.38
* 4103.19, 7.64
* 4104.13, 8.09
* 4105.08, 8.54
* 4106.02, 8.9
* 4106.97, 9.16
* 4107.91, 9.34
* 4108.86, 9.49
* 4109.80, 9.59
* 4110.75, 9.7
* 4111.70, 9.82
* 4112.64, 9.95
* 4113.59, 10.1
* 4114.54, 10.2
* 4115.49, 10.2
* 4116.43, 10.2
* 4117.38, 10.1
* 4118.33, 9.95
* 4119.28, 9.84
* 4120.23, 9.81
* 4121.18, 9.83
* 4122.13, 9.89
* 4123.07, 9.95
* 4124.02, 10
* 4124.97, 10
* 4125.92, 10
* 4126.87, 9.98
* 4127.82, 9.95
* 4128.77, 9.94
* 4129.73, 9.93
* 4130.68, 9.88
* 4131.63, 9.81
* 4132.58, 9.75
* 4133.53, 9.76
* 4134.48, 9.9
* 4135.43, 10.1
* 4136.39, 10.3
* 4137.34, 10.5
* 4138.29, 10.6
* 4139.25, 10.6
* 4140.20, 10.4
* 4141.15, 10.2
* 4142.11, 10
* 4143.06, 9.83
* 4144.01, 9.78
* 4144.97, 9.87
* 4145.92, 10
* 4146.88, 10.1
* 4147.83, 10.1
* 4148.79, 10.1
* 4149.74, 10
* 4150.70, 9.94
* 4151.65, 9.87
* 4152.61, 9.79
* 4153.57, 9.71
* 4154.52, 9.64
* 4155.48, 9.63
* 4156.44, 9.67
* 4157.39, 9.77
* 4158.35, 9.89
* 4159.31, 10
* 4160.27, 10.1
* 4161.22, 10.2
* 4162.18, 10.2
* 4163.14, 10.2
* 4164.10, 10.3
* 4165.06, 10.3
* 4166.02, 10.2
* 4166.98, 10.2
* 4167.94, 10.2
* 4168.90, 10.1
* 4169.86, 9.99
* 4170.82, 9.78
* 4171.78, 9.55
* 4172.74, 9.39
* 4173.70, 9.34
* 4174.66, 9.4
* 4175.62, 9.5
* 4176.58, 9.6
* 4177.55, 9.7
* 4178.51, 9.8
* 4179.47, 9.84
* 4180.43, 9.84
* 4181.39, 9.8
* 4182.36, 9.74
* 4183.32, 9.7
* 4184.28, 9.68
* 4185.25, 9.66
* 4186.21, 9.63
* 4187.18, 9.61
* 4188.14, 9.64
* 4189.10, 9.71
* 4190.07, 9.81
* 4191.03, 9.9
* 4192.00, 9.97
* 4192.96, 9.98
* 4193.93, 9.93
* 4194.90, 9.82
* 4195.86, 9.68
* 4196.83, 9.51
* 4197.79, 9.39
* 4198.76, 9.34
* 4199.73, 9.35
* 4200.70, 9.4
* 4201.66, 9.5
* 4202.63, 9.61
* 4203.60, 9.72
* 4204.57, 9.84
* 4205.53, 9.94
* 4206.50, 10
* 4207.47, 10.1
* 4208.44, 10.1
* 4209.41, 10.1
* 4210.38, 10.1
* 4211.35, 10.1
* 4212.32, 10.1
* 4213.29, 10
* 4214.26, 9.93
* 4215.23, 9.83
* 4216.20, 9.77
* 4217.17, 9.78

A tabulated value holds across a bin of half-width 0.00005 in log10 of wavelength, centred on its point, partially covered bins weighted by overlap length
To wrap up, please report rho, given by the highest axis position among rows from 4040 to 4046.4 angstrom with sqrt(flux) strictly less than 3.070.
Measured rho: 4045.96 angstrom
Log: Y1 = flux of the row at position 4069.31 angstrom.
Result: 9.66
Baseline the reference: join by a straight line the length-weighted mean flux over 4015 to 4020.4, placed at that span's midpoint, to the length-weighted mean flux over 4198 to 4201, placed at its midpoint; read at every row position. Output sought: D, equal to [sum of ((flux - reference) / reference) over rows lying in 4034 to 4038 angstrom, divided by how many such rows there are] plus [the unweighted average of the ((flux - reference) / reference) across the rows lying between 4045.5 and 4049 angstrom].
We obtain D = -0.05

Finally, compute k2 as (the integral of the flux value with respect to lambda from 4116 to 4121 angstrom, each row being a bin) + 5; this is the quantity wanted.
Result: 54.8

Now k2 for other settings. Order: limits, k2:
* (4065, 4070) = 52.2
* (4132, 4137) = 54.9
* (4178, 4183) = 54.1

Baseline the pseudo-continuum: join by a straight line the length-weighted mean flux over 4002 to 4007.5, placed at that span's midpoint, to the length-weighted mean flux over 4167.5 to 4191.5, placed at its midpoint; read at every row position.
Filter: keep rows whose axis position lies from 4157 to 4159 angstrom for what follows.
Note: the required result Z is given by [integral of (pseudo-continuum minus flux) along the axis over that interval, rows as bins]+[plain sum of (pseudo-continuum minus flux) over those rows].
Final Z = -0.7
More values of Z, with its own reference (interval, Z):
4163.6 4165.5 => -2.4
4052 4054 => -1.4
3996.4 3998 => 0.9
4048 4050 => -1.3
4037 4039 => -2.4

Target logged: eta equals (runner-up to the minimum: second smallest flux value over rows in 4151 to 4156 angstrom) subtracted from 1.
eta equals -8.64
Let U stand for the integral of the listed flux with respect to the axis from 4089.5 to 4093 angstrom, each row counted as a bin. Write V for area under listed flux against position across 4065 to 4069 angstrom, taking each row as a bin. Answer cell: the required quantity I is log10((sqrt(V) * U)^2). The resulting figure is 4.69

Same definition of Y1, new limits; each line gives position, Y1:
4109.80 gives 9.59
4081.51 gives 9.7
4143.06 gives 9.83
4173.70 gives 9.34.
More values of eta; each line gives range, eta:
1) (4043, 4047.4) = -7.86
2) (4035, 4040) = -8.77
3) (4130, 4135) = -8.76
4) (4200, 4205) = -8.50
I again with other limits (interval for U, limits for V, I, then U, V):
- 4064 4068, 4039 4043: 4.73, 37.0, 39.0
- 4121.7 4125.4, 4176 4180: 4.73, 36.9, 38.9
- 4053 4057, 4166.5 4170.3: 4.74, 37.8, 38.5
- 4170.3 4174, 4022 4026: 4.69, 35.3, 39.1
